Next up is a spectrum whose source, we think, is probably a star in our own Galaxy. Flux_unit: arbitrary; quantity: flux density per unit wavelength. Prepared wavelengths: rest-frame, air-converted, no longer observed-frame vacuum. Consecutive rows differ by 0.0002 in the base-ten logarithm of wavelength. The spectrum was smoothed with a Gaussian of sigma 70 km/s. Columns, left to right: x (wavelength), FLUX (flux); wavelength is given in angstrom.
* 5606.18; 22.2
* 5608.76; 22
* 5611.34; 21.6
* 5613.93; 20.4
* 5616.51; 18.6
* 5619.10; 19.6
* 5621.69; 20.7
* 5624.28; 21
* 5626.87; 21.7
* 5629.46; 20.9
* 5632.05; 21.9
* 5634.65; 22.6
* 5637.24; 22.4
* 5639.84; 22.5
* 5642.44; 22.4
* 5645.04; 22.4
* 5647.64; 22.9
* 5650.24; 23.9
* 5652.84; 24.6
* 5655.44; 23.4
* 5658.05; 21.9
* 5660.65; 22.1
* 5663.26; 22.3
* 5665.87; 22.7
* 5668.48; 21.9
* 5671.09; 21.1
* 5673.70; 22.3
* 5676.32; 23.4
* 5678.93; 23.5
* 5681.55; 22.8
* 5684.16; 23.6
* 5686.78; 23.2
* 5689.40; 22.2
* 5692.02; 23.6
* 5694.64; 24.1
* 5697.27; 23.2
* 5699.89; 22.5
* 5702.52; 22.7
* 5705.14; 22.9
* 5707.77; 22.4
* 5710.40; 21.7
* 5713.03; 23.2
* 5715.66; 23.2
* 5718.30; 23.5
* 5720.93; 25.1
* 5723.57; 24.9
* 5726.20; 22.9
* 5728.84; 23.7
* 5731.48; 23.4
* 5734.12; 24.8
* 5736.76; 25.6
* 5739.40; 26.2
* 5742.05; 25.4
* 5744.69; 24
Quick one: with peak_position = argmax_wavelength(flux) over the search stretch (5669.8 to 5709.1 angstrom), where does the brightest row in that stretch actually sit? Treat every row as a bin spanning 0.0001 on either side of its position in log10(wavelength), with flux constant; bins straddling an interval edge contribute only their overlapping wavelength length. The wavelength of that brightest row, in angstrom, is 5694.64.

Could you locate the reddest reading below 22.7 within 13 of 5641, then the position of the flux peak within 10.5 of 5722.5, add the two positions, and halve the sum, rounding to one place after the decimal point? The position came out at 5683.0 angstrom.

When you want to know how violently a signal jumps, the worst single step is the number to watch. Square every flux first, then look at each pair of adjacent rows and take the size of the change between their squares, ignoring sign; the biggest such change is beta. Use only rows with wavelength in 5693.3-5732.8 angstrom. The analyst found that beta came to 95.6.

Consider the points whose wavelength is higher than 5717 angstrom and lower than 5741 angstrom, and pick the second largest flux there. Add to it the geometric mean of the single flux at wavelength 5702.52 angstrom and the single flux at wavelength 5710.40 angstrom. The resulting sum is 47.8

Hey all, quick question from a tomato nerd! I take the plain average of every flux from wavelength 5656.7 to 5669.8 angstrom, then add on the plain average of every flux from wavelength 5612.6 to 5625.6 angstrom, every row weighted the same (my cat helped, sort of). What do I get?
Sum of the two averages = 42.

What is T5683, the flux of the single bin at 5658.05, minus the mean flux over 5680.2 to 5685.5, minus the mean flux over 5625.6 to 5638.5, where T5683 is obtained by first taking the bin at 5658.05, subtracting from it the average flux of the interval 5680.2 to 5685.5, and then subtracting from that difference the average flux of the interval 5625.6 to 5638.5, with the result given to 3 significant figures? -23.2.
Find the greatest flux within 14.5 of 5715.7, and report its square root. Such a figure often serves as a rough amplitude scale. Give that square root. 5.01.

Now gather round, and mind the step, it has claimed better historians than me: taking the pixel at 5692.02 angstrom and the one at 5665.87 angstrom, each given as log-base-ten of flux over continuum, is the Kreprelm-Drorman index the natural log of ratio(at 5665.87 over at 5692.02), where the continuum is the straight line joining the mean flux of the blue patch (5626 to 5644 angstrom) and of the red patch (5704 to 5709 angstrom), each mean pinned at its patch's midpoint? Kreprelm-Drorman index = -1.0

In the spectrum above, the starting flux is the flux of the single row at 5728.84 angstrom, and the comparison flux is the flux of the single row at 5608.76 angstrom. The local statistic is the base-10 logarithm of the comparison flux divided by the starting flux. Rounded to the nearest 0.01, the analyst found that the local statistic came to -0.03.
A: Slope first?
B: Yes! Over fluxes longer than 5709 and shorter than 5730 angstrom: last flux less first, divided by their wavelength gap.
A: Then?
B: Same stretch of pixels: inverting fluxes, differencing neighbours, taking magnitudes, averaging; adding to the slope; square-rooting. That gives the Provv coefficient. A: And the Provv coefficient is 0.33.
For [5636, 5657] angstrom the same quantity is 0.24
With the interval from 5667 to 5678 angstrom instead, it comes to 0.44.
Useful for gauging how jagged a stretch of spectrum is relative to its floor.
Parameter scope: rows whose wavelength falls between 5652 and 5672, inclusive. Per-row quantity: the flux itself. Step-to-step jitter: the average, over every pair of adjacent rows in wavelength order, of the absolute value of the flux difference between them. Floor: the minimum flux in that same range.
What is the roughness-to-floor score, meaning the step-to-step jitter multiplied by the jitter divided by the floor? 0.025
